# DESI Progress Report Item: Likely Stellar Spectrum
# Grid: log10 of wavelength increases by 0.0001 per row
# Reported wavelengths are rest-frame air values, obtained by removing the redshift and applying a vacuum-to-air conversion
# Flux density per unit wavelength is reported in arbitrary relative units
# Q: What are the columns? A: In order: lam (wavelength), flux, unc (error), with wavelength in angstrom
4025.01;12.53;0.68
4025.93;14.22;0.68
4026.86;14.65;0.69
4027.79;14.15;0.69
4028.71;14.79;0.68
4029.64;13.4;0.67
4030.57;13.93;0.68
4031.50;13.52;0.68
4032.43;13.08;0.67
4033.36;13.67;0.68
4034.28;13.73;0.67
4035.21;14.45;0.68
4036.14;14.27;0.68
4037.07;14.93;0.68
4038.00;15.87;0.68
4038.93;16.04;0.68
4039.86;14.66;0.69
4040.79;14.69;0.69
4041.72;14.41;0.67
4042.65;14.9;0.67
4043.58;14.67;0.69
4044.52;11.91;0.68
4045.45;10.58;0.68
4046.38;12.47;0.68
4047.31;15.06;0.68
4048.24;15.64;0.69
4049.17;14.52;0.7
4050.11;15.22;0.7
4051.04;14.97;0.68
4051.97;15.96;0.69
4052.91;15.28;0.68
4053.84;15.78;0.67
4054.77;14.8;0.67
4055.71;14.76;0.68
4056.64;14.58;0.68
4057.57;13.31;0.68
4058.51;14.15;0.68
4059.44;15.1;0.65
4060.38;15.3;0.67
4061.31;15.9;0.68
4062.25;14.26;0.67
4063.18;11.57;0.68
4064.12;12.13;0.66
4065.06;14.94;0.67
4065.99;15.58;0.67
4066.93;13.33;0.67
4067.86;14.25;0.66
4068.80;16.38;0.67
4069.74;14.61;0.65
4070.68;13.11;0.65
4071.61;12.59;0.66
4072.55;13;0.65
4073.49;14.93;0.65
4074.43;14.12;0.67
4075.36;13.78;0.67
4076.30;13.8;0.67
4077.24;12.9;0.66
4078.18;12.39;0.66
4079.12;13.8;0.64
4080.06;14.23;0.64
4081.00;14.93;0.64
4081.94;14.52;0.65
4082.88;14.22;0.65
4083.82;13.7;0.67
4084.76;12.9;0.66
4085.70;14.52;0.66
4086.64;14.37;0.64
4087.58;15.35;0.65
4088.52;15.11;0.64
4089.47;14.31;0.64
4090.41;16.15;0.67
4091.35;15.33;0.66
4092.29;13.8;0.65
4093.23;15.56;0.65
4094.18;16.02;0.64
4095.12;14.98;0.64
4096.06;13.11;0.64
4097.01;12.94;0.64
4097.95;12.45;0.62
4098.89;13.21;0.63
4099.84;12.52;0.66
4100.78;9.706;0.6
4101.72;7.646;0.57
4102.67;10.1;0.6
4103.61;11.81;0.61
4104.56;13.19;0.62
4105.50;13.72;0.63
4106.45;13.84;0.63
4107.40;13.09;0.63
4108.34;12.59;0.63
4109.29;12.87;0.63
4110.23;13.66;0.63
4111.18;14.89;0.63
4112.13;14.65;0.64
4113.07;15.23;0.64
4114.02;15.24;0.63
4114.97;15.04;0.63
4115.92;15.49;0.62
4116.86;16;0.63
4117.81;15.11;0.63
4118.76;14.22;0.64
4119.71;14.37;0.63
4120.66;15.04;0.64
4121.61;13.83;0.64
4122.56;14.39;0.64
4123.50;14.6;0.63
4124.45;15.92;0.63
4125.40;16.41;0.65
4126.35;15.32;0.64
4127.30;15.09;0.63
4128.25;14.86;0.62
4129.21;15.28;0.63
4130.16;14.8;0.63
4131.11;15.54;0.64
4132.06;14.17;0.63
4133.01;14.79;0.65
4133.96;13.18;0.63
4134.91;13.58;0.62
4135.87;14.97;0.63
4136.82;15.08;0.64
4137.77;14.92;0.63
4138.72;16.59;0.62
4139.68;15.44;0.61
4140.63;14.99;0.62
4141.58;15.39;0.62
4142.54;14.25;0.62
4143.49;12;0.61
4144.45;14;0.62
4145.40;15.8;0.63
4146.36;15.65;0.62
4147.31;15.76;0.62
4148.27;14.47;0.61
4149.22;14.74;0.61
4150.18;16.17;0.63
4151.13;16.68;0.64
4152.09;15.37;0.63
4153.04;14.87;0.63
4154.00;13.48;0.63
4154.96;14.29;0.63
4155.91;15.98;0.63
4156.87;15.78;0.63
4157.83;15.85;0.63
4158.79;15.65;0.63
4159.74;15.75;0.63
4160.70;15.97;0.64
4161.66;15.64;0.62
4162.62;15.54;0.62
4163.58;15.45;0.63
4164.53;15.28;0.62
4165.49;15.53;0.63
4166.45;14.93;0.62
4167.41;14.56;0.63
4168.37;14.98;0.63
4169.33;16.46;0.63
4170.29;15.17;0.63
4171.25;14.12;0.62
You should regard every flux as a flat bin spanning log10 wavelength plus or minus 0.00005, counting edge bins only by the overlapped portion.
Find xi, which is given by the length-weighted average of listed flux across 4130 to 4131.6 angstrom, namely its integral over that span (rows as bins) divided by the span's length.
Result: 15.3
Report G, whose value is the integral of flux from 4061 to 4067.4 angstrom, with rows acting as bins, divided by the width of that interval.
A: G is 13.9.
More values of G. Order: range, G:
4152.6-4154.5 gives 14.1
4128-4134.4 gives 14.7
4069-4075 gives 13.9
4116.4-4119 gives 15.2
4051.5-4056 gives 15.3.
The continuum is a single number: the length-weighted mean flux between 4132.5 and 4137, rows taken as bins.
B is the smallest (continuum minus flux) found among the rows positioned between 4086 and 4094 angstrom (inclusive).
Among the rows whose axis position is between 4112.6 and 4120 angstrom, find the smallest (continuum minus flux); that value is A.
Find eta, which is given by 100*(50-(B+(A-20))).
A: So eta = 7361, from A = -1.73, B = -1.88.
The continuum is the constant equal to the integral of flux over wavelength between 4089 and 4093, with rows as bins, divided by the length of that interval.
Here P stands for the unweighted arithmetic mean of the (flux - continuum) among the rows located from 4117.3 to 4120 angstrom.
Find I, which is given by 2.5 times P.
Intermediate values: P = -0.40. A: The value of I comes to -1.0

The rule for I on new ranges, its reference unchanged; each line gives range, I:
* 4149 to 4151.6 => 2.2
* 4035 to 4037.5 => -1.0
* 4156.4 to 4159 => 2.0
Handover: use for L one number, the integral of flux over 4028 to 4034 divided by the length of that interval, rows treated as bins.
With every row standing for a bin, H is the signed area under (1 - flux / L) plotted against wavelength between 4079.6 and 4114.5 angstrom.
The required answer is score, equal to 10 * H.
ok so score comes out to 2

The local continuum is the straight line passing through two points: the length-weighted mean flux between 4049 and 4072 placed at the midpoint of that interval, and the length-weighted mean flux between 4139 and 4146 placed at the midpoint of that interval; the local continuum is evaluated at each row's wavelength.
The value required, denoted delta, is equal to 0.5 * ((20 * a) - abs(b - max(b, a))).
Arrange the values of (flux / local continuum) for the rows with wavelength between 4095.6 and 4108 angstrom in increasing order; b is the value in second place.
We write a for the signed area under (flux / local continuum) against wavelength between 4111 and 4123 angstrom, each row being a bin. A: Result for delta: 117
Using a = 12.3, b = 0.67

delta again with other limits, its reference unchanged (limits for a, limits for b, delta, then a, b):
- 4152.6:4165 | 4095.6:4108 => 124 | 13.0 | 0.67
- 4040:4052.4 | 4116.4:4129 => 116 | 12.2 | 0.98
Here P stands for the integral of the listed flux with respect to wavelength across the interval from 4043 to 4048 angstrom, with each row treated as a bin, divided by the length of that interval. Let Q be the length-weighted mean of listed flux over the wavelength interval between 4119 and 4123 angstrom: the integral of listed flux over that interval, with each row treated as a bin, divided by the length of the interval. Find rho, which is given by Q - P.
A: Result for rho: 1.3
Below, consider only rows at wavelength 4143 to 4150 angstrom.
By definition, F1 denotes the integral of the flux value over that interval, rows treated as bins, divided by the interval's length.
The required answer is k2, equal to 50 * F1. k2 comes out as 735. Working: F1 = 14.69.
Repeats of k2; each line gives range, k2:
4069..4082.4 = 691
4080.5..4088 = 716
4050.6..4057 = 759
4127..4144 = 735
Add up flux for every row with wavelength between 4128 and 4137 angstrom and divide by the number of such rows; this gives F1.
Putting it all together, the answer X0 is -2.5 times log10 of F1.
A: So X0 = -2.91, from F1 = 14.6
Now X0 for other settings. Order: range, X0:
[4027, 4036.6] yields -2.86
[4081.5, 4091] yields -2.90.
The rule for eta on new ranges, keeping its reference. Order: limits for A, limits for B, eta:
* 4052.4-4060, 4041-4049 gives 7288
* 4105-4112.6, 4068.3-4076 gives 7273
